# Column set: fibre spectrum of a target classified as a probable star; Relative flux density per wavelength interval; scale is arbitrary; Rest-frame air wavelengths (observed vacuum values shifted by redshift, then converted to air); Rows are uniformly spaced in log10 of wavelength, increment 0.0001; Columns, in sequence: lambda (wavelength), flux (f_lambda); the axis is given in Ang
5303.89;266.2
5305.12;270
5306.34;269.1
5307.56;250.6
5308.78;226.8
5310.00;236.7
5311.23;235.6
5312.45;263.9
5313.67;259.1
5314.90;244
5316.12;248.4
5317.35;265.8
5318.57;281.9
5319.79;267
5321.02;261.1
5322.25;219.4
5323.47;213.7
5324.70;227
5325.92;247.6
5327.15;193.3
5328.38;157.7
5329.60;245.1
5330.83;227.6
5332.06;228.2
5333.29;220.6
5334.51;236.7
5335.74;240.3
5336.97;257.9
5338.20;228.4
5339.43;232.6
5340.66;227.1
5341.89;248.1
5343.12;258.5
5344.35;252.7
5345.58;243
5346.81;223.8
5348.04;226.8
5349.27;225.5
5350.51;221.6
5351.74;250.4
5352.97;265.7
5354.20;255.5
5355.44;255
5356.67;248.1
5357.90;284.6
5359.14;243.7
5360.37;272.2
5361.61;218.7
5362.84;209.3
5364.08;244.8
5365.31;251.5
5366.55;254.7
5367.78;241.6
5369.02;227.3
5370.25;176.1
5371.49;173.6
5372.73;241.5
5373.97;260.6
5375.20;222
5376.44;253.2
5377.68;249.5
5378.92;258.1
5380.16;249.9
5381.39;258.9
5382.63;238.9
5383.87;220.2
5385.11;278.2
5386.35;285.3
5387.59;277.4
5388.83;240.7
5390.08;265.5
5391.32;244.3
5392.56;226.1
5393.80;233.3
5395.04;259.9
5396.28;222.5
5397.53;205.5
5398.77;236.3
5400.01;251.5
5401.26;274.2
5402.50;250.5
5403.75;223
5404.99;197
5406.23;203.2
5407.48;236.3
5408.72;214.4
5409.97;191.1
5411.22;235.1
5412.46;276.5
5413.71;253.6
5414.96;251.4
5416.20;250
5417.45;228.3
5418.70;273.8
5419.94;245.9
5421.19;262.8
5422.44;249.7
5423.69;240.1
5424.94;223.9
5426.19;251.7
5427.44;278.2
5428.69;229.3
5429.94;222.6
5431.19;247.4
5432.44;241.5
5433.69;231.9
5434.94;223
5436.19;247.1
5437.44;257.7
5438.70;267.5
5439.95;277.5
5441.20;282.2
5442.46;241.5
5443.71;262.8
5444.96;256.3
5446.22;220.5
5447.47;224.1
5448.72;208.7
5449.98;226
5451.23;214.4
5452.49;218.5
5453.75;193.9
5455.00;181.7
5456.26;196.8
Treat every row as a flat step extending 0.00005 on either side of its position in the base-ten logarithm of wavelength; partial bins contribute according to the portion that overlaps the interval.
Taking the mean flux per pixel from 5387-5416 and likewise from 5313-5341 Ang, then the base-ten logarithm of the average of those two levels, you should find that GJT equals 2.37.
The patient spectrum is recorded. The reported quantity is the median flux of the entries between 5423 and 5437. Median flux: 240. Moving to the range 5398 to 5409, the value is 236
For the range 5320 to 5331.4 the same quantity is 227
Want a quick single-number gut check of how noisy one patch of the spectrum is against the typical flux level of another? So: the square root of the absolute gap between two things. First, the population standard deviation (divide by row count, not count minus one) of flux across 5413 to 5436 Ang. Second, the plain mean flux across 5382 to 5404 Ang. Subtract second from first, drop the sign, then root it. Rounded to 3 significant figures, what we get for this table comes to 15.2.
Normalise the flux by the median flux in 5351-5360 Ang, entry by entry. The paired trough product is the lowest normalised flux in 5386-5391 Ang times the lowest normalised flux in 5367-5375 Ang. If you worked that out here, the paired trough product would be 0.643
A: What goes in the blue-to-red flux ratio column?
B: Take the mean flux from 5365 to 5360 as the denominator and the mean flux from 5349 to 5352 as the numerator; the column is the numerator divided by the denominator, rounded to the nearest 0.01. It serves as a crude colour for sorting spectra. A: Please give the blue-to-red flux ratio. 0.98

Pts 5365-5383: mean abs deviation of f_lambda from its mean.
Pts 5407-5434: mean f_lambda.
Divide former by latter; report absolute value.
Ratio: 0.082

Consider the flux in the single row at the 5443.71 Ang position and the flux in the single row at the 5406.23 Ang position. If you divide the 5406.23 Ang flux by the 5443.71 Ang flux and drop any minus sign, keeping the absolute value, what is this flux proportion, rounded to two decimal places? 0.77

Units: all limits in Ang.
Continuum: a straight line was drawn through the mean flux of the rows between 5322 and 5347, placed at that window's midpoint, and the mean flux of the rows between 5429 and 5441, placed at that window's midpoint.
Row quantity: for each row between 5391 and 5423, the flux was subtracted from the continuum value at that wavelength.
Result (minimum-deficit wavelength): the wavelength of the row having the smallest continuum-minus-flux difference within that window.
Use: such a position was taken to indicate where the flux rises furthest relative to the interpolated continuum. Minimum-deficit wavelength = 5412.46 Ang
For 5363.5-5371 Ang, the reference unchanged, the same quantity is 5366.55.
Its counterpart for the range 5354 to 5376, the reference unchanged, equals 5357.90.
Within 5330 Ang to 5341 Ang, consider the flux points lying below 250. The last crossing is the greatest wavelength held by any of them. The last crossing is 5340.66 Ang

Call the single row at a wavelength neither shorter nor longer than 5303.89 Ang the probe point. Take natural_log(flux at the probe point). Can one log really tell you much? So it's 5.6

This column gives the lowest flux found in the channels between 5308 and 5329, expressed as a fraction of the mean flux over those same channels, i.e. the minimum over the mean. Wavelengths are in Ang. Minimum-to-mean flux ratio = 0.66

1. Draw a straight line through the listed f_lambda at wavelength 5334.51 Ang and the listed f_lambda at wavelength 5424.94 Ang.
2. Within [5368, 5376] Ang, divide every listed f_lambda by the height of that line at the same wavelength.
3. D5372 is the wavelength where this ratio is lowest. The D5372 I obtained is 5371.49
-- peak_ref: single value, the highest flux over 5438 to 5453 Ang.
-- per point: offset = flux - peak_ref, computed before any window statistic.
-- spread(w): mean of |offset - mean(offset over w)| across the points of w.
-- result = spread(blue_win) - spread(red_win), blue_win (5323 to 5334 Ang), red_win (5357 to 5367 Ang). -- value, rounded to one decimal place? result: 1.4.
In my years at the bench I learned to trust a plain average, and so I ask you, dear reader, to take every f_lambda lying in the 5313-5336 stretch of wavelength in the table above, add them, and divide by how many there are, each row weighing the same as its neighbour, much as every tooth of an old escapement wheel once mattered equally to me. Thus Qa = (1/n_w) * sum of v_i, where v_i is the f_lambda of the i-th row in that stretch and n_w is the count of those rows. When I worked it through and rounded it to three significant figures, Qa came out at 236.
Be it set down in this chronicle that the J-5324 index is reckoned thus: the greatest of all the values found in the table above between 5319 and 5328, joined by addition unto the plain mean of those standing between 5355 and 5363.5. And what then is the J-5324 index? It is 514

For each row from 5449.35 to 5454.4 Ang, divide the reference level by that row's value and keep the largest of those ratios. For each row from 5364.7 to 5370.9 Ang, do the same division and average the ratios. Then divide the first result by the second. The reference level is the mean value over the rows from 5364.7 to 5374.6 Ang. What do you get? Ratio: 1.2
